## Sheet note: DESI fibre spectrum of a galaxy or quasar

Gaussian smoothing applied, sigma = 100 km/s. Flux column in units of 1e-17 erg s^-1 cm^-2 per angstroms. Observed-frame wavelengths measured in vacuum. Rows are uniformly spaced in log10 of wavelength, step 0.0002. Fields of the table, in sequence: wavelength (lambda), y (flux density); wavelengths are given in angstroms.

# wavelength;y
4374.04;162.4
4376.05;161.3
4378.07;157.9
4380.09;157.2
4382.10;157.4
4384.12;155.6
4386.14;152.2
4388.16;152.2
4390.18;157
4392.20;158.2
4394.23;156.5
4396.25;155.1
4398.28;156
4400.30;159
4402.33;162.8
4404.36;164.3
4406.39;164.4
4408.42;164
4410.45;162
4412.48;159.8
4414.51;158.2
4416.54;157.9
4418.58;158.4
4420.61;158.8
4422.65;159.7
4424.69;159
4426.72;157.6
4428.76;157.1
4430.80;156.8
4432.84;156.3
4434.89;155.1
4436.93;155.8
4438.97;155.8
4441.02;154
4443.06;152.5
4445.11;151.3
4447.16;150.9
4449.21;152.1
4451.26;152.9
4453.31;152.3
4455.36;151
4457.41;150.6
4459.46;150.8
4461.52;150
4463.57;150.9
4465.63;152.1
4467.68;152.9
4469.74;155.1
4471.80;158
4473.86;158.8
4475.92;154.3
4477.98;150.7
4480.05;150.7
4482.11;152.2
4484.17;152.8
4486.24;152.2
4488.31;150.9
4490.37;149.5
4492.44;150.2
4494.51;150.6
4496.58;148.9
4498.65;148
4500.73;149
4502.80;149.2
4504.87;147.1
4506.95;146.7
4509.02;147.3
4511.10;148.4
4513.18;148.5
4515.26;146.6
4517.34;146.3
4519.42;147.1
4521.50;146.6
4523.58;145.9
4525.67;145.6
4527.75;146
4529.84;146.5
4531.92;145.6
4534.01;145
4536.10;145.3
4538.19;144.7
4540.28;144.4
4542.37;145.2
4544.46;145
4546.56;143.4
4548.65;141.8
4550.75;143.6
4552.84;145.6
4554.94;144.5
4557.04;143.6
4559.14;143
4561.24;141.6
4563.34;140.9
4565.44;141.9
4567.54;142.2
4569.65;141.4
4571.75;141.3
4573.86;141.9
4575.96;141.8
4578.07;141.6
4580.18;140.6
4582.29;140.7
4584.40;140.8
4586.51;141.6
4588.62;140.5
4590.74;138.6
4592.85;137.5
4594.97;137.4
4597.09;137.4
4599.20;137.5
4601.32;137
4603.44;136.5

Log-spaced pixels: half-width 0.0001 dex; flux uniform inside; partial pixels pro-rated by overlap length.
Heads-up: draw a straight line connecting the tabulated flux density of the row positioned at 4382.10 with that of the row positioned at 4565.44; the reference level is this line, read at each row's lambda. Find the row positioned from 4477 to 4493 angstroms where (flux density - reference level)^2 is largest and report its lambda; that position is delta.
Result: 4484.17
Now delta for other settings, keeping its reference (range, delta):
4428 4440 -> 4428.76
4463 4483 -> 4473.86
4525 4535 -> 4529.84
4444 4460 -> 4451.26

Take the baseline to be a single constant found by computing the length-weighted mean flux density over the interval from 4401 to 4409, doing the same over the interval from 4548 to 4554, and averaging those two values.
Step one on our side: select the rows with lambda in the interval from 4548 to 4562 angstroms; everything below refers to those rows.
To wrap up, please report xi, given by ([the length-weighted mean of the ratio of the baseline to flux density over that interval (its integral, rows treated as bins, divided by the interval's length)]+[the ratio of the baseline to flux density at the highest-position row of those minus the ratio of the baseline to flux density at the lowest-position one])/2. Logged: 0.536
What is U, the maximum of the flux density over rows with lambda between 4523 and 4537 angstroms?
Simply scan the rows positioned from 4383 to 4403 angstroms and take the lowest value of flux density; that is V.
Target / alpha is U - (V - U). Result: 141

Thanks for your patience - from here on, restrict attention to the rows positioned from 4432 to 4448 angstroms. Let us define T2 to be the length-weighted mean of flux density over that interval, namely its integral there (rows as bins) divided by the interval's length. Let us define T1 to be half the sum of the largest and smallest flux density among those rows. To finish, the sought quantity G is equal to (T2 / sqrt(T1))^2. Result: 154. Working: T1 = 154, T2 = 154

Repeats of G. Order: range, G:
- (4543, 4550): 143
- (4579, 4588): 141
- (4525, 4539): 146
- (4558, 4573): 142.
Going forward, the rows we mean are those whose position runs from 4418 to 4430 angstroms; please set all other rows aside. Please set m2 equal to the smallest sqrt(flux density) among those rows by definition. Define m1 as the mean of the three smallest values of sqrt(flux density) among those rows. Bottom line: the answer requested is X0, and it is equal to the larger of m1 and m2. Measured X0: 12.56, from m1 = 12.6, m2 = 12.5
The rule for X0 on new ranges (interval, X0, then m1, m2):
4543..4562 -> 11.92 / 11.9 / 11.9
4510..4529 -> 12.08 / 12.1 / 12.1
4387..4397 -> 12.43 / 12.4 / 12.3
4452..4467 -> 12.27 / 12.3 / 12.2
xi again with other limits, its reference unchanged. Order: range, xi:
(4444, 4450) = 0.504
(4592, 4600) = 0.559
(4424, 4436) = 0.502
